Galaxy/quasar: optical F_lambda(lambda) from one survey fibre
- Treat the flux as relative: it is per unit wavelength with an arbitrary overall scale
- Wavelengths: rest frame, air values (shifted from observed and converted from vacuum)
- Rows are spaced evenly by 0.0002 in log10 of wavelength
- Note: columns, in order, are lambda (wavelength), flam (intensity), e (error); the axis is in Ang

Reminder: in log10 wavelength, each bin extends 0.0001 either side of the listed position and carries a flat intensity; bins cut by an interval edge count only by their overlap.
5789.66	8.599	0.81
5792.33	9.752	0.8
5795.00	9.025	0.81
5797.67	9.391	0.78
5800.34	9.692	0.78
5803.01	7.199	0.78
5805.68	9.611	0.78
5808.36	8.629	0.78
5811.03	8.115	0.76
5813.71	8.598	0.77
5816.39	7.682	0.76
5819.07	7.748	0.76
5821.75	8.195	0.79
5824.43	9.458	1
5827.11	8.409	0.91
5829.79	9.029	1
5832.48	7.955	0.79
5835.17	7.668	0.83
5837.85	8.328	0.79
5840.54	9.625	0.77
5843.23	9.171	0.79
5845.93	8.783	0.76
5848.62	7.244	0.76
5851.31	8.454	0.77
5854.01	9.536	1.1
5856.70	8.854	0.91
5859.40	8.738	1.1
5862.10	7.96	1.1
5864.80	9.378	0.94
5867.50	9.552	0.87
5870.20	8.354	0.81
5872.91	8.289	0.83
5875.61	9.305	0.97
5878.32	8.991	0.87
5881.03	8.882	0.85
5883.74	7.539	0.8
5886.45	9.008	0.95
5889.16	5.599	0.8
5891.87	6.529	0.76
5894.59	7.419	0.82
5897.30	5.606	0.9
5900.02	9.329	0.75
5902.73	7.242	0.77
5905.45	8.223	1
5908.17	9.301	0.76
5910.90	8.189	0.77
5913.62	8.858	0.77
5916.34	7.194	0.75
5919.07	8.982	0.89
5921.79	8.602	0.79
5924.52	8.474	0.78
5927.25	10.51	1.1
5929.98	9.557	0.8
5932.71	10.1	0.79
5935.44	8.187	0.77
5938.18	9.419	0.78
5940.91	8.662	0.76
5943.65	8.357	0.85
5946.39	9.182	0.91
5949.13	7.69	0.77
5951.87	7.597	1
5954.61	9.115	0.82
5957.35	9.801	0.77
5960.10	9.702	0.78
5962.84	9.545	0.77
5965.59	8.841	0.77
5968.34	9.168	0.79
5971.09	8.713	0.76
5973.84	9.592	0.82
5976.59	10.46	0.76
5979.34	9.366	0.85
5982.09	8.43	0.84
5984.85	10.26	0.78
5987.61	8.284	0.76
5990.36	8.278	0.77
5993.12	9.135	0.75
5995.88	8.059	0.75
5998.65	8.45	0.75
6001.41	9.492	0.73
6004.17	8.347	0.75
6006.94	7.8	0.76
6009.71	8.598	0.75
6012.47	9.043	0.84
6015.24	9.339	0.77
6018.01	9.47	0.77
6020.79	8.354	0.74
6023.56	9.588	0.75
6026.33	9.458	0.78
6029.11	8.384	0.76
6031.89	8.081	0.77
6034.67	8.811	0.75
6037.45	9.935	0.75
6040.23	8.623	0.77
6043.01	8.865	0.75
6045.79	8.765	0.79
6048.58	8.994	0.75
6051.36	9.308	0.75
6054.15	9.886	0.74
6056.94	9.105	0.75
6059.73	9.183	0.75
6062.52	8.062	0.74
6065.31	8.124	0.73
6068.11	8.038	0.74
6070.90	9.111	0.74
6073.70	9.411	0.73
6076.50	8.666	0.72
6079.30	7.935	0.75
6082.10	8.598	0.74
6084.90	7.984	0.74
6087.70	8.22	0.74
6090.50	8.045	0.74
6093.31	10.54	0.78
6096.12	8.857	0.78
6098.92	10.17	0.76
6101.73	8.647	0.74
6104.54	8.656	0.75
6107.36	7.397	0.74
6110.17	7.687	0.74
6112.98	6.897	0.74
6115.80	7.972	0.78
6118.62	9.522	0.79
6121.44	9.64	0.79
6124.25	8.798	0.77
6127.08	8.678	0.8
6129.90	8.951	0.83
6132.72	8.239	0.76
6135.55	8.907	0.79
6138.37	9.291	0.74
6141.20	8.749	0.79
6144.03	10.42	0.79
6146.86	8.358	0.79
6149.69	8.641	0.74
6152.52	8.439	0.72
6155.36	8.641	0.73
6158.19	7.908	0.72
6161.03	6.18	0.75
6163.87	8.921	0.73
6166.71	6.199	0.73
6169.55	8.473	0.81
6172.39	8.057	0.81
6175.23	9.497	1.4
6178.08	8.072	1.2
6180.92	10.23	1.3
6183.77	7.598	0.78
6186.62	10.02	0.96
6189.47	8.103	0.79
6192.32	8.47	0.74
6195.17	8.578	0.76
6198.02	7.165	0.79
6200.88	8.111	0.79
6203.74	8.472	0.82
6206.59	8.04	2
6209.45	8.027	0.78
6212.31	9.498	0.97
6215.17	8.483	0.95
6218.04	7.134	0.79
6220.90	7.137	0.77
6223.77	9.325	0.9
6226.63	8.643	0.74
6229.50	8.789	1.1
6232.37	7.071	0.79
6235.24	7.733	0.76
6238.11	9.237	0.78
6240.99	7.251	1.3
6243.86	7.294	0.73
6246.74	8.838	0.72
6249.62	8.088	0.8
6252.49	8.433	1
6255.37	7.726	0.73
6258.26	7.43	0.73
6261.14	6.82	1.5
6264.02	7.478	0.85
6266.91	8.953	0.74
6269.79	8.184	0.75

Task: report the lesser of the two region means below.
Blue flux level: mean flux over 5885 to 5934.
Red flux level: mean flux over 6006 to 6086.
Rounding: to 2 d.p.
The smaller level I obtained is 8.26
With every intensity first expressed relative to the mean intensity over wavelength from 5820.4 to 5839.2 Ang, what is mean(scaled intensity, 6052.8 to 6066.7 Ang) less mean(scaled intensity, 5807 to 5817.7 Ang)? 0.07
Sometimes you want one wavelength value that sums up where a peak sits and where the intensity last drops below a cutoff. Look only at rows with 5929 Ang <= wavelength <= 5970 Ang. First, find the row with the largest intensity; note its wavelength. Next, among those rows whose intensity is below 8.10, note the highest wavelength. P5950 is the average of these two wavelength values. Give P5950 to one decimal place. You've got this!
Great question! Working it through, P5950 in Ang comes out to 5942.3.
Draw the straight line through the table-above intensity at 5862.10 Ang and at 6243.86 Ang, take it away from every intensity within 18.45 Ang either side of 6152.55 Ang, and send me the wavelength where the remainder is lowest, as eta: 6161.03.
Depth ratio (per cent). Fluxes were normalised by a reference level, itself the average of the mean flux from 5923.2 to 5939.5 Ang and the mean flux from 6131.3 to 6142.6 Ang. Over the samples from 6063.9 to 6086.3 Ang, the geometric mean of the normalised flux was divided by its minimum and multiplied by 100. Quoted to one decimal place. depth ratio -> 106.7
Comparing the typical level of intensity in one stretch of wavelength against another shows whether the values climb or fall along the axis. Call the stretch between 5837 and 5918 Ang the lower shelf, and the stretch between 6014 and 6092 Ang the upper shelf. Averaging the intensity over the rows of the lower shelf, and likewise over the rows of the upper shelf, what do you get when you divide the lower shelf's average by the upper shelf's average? 0.95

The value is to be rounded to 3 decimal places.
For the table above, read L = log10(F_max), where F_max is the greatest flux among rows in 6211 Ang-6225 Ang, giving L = 0.978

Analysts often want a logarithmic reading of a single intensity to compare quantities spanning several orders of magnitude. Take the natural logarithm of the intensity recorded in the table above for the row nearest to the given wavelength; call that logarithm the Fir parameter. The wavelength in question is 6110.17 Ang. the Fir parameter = 2.04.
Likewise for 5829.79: 2.20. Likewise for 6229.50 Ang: 2.17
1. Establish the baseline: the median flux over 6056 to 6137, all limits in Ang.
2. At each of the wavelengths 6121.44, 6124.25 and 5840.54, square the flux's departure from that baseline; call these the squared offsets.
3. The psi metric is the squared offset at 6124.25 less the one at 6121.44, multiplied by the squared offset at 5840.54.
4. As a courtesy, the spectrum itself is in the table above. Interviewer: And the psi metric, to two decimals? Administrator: -0.89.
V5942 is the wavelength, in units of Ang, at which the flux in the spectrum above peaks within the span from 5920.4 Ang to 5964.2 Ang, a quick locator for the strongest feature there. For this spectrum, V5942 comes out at 5927.25 Ang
